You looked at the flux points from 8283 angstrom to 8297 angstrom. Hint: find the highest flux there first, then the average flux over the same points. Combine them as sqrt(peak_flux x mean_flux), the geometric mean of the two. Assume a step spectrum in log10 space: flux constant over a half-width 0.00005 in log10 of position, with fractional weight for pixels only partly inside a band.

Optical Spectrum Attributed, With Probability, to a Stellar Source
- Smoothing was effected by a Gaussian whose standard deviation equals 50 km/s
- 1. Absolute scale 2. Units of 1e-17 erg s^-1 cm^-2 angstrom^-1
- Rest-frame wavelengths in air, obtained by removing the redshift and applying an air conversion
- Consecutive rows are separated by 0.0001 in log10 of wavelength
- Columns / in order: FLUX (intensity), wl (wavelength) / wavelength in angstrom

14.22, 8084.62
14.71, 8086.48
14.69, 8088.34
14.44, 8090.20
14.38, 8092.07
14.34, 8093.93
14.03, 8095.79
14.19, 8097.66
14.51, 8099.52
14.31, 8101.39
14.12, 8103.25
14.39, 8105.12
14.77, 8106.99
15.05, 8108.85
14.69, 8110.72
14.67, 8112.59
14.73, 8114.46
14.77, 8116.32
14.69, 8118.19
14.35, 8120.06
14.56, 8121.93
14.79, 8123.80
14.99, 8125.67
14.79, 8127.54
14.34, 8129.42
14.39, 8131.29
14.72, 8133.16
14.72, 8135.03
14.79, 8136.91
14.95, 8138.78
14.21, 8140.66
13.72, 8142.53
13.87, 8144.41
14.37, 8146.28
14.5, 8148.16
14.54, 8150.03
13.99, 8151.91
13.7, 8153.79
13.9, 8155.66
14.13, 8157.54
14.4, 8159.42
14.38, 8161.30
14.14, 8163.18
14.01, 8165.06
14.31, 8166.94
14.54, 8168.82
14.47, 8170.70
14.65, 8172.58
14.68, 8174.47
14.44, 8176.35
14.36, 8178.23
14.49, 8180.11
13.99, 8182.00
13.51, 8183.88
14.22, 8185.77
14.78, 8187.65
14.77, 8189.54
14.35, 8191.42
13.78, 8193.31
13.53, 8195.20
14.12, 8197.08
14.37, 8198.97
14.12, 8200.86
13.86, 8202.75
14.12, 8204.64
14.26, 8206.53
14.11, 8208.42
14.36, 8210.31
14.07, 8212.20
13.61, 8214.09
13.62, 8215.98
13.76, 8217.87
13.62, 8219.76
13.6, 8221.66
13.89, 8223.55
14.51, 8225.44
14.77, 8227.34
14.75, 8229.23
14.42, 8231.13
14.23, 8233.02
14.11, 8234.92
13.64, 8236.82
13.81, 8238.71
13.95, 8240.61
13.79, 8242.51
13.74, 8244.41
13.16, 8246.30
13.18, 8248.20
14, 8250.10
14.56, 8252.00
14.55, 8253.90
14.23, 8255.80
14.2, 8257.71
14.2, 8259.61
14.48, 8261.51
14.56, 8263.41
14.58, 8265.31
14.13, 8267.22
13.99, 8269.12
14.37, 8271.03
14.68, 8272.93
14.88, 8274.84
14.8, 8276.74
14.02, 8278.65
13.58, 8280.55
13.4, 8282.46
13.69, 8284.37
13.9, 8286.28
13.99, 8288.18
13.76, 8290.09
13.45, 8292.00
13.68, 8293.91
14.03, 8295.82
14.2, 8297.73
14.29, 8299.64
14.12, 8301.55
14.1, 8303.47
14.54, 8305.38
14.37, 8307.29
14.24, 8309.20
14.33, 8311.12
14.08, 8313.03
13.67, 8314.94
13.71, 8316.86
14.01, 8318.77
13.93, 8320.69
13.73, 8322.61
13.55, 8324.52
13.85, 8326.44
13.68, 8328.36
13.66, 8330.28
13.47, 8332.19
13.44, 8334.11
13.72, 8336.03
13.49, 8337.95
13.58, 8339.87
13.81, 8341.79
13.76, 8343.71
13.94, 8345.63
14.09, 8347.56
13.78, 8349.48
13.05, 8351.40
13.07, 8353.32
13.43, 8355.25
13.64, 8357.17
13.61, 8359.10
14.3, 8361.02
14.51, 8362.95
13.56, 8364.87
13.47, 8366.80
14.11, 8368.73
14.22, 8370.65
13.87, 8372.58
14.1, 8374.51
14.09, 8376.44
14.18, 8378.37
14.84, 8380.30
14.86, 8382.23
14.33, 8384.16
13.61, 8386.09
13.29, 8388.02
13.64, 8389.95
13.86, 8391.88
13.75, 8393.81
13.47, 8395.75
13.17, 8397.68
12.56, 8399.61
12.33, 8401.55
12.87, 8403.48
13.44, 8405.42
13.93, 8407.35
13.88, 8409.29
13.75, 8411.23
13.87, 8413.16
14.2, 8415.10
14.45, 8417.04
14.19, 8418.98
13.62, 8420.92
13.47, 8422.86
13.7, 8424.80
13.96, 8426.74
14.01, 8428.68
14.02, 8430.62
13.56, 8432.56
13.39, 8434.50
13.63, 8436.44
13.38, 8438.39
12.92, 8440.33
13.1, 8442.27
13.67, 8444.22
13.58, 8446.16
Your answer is 13.9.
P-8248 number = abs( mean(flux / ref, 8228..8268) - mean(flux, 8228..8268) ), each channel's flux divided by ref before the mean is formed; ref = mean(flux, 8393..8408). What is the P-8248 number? 13.0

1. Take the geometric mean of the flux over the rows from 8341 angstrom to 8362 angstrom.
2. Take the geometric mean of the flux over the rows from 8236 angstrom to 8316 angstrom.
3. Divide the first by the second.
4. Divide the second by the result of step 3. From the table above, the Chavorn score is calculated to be 14.5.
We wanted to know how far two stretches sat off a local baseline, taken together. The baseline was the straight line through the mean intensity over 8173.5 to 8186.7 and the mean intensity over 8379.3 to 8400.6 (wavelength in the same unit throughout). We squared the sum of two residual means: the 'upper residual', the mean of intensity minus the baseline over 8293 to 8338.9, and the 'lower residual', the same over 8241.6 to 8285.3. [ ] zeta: 0.003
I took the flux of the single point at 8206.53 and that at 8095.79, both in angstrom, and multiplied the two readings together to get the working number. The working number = 200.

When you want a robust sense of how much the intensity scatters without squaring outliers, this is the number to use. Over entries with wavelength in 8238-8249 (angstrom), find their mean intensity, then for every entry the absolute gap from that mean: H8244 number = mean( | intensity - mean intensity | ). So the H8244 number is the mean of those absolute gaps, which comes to 0.29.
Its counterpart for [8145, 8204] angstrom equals 0.28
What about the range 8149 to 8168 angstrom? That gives 0.21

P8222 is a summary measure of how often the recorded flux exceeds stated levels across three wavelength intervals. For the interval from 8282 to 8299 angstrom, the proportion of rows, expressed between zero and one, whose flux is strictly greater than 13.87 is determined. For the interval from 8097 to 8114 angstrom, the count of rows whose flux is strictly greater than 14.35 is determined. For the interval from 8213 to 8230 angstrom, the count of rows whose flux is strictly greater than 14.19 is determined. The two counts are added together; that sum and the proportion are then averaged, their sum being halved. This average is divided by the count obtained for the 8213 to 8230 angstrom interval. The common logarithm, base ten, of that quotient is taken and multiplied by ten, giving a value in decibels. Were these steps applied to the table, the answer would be 2.0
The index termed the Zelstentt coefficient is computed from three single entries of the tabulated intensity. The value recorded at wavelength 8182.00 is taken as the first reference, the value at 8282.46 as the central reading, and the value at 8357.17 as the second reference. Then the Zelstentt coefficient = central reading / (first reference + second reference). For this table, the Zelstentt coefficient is 0.485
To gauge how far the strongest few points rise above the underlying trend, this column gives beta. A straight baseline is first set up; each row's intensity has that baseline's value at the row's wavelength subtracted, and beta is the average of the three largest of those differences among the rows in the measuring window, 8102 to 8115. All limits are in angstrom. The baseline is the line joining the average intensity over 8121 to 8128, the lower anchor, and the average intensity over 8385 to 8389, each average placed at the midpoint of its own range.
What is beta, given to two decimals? -0.01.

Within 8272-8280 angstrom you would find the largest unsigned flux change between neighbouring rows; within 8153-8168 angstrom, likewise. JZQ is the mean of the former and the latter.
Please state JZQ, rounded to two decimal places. 0.54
